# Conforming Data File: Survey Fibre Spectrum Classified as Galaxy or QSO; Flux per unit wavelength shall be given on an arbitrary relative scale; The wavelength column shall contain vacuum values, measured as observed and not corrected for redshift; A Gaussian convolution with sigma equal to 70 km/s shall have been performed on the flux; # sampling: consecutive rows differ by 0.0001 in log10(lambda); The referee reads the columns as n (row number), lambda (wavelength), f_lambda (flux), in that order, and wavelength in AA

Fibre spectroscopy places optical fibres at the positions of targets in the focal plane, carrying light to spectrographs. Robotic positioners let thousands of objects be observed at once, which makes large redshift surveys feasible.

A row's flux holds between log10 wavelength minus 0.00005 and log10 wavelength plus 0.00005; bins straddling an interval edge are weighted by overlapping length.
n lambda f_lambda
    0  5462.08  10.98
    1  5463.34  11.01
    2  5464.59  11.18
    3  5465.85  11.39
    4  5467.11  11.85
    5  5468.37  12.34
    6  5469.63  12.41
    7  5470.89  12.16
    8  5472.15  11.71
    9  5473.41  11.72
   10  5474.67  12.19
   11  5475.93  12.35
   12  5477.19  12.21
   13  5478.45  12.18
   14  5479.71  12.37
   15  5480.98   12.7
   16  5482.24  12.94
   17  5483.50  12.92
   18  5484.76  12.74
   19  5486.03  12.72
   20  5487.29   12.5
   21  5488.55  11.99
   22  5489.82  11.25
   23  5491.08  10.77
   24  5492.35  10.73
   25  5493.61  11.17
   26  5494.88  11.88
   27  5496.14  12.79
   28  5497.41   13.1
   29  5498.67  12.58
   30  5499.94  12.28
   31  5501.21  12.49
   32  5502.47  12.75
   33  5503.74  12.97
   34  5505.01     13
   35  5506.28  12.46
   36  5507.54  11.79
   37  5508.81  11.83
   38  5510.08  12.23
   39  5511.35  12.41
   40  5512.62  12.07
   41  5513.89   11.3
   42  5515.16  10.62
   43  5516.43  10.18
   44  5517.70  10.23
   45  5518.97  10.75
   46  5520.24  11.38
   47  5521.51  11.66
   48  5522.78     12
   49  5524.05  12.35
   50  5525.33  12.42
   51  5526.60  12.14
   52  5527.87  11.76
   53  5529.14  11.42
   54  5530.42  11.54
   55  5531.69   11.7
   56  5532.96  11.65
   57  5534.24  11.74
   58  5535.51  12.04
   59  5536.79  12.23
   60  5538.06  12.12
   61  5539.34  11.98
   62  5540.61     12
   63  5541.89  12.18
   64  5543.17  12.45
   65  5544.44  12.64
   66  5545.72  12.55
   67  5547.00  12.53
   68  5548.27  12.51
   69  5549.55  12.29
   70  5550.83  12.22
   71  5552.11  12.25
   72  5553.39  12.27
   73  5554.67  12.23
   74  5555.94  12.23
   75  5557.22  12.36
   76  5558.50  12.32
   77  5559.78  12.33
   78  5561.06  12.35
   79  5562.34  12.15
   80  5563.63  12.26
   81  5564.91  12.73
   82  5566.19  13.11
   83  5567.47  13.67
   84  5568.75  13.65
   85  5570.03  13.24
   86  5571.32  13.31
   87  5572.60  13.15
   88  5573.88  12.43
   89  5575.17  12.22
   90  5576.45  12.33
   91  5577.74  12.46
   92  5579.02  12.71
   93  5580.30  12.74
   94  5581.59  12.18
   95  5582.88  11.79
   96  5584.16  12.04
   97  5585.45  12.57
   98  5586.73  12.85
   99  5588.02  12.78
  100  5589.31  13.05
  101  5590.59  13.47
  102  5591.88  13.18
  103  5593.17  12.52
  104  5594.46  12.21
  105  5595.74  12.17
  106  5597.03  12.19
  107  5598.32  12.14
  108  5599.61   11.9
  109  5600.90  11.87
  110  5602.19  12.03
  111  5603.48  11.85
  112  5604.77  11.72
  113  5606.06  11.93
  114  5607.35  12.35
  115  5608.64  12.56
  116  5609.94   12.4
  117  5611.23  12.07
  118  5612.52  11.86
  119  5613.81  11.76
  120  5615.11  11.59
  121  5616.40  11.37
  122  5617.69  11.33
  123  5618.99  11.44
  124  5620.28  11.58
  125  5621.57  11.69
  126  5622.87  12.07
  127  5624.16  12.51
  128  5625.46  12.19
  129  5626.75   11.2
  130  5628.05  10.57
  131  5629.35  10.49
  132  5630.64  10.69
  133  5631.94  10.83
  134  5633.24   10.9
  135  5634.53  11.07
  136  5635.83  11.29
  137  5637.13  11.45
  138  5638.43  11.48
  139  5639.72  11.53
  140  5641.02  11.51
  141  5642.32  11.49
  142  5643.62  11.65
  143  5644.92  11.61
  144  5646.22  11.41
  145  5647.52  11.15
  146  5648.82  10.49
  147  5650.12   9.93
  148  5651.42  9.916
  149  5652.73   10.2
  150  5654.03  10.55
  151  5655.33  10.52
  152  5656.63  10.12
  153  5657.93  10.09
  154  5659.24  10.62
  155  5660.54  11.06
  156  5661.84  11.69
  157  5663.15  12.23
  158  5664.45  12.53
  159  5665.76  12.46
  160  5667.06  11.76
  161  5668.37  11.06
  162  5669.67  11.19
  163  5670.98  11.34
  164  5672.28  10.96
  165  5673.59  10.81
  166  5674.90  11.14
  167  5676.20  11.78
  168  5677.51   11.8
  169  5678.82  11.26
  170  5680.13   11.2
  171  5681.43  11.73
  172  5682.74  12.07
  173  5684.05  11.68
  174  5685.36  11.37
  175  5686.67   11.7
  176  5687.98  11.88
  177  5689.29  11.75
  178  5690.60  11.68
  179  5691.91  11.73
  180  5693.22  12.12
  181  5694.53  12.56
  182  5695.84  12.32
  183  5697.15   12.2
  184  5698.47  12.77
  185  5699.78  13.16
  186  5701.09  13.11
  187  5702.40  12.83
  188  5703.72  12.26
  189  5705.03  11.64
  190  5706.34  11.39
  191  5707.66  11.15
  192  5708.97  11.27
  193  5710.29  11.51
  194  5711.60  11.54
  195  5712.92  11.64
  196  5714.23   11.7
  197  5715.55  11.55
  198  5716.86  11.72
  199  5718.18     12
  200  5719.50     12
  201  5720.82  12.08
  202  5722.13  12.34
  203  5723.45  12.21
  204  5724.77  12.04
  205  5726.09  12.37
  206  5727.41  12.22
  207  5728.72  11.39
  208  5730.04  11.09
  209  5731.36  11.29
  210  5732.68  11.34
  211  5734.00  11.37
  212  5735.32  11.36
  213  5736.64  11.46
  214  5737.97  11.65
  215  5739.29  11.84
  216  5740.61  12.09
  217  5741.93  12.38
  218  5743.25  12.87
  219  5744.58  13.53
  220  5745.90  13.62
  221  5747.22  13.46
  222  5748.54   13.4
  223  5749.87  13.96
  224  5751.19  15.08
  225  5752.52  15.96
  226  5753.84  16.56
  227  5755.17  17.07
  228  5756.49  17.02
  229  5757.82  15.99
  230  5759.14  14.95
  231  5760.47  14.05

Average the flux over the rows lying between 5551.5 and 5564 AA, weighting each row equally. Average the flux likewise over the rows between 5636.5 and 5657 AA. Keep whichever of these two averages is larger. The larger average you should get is 12.3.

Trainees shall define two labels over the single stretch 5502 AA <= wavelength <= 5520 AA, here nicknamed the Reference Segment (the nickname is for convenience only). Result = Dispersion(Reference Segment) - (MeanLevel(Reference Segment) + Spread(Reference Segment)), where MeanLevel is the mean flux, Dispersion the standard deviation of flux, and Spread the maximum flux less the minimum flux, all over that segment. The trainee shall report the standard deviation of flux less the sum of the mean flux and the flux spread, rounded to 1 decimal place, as -13.6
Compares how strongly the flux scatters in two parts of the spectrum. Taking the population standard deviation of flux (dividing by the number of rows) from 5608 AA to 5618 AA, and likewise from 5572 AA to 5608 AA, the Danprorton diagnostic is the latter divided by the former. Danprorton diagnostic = 1.08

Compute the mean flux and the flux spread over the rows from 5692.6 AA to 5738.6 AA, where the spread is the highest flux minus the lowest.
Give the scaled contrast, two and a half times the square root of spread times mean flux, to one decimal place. 12.4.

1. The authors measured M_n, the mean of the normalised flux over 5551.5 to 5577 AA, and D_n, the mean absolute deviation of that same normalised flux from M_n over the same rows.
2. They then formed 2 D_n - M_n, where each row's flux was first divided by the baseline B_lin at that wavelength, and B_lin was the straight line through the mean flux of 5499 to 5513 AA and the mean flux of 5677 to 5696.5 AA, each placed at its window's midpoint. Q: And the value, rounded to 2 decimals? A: -0.96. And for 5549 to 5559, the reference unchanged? -1.00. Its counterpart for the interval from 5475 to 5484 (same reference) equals -0.96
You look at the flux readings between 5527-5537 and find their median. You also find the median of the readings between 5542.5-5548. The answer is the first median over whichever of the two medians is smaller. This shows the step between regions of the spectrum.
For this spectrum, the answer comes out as 1.00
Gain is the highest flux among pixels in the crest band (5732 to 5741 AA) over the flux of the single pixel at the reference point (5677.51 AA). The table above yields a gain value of 1.02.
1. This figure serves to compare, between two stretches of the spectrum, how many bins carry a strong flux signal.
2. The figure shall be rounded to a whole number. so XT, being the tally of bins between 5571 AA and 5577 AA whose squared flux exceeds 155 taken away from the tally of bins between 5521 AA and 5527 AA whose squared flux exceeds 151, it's 0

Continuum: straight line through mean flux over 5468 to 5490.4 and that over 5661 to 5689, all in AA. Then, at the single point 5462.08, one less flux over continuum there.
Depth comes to 0.11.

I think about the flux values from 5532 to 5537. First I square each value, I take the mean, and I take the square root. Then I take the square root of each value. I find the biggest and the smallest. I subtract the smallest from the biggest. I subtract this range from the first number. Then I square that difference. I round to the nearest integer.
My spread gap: 140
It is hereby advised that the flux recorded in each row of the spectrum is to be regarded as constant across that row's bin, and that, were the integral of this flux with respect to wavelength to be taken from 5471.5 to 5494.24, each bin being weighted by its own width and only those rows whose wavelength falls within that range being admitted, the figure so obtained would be 274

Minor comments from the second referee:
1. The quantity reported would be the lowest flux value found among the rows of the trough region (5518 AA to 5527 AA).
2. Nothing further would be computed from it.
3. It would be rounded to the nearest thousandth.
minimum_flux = 10.750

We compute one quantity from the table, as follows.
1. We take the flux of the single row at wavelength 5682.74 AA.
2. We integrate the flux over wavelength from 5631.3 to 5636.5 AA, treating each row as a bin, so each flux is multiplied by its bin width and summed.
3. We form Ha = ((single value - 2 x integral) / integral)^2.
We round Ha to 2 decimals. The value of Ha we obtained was 3.20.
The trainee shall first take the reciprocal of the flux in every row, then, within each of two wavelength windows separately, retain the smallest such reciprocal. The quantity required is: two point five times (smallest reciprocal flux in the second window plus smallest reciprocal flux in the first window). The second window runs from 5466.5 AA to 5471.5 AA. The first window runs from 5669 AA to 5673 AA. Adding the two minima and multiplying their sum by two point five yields 0.422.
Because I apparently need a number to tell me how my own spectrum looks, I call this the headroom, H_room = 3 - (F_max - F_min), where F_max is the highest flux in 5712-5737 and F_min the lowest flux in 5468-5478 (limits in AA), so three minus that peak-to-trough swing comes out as 2.3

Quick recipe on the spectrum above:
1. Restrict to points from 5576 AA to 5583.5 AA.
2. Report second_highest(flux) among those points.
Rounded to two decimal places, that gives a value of 12.71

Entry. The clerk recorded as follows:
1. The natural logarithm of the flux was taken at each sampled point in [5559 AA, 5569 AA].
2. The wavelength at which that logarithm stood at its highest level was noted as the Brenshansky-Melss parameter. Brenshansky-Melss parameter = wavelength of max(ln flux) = 5567.47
